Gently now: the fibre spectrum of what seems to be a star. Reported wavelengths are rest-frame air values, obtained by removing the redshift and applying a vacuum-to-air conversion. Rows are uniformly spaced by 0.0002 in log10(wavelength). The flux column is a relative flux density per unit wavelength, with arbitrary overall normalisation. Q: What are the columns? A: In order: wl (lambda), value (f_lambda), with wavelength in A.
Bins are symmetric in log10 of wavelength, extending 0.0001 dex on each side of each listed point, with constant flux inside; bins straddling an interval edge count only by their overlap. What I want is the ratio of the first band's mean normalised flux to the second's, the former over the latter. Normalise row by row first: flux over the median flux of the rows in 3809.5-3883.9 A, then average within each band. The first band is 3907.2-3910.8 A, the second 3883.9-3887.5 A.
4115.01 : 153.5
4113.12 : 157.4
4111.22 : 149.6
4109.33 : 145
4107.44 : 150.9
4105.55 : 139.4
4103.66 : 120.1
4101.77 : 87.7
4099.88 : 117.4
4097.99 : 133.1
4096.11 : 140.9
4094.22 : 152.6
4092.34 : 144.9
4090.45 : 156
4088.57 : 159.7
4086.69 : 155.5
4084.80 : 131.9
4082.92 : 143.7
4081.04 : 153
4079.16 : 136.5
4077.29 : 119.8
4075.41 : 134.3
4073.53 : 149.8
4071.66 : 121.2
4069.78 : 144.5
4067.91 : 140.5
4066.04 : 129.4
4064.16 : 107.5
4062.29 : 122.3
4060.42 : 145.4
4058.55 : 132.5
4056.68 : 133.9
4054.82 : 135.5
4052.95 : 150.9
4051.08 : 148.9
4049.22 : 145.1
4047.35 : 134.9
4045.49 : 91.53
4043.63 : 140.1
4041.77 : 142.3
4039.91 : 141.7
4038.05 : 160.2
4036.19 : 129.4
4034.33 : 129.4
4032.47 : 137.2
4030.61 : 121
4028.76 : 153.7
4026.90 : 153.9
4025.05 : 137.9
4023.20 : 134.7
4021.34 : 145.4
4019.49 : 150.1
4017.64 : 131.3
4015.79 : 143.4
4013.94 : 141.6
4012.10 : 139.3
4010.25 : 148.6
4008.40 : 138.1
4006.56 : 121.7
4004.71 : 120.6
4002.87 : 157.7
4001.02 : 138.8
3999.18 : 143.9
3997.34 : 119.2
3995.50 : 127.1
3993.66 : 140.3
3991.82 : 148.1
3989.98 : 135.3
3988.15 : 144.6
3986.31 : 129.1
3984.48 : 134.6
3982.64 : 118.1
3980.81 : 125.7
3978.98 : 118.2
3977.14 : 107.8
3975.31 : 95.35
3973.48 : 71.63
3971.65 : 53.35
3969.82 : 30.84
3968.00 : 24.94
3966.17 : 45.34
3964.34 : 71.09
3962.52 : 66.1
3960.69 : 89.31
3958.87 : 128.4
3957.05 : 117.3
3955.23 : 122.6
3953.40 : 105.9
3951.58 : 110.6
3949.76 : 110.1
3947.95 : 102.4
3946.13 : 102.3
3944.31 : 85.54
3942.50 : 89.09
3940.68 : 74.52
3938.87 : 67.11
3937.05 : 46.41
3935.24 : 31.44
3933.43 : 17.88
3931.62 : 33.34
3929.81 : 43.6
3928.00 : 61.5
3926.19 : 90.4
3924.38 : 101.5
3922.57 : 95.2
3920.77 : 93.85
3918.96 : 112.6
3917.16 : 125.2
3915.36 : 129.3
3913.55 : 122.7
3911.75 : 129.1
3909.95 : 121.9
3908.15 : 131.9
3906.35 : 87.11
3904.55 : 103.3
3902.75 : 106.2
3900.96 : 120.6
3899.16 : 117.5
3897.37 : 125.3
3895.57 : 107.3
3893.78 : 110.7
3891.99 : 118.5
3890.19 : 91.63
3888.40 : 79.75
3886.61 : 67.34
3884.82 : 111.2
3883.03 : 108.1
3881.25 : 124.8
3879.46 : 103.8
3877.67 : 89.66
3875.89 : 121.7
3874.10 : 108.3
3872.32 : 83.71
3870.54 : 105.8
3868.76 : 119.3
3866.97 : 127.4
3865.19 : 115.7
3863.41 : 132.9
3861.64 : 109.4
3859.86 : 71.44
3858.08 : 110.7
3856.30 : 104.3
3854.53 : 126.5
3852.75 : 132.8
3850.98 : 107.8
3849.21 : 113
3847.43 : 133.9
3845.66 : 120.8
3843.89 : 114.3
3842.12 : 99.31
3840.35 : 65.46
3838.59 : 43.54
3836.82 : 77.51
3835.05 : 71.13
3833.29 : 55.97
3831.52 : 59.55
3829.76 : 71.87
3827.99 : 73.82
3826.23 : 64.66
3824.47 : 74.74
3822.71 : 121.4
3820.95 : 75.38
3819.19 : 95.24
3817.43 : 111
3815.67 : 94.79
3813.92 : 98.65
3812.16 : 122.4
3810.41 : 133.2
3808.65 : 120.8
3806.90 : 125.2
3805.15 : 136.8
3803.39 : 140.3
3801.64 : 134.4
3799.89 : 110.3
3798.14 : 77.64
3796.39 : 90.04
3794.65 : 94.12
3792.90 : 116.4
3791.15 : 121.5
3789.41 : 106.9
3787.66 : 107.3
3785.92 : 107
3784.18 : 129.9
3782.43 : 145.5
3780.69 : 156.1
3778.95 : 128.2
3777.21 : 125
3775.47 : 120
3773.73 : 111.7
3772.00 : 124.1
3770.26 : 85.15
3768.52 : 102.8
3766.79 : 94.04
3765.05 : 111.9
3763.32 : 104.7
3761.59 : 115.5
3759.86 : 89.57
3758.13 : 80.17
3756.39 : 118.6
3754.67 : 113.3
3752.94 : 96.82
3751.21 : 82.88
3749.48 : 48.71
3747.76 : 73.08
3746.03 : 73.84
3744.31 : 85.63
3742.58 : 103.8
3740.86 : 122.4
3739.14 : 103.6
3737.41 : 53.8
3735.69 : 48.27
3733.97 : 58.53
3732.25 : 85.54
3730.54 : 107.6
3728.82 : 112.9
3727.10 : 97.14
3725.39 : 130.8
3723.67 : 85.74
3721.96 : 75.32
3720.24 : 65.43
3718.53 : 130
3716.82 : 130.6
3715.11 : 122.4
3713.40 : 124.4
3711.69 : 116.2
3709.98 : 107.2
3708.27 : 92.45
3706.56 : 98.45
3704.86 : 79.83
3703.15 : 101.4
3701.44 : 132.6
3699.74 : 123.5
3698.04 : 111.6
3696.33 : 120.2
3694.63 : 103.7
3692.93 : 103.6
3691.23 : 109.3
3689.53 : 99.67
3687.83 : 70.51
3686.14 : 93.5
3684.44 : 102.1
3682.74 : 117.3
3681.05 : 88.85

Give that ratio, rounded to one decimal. 1.4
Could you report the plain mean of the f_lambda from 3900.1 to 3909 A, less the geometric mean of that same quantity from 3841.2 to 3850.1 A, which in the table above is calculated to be -6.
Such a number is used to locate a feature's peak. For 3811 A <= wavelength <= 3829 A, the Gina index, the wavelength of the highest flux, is 3812.16 A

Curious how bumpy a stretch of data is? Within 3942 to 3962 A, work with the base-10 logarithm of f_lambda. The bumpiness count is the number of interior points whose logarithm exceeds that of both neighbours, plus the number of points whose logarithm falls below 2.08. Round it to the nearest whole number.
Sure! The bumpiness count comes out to 12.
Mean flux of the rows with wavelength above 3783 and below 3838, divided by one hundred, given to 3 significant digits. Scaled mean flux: 1.01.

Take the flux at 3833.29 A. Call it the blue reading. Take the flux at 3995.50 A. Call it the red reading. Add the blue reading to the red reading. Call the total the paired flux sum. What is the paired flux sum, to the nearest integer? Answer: 183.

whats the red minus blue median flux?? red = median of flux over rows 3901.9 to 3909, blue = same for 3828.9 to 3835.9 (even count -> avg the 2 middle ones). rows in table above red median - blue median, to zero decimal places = 39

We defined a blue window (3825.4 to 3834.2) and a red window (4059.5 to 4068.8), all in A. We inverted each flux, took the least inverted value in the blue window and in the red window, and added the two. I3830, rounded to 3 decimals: 0.020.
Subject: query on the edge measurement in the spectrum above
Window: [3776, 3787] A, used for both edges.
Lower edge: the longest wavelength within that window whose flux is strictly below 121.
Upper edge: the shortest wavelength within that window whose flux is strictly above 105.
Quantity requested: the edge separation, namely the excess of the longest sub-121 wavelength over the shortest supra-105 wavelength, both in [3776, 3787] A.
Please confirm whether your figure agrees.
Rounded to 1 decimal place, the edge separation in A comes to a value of 8.7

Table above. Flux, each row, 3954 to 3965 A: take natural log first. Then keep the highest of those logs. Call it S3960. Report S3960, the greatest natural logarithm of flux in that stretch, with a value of 4.86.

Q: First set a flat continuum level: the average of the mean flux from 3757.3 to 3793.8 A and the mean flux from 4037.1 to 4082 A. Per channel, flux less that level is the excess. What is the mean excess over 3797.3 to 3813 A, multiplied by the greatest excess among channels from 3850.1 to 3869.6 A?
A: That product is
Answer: -19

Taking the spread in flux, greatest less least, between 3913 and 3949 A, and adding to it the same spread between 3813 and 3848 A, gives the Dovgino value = 202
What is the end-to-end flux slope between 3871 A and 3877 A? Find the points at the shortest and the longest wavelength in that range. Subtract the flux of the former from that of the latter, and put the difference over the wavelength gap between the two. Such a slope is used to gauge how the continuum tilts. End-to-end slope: 11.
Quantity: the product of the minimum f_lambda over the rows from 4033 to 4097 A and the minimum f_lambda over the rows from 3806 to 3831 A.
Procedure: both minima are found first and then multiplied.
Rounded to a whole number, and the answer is 5918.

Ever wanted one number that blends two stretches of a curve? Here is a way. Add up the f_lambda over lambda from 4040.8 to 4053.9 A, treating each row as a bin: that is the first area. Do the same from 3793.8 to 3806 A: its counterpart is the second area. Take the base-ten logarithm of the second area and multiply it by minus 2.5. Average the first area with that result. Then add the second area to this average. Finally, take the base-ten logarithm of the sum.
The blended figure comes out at 3.35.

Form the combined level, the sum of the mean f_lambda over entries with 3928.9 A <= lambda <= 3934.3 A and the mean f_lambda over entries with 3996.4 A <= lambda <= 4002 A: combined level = 166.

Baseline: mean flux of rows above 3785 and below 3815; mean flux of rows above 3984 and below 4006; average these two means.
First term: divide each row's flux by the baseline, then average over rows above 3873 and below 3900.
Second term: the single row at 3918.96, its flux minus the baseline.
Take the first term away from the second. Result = -14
